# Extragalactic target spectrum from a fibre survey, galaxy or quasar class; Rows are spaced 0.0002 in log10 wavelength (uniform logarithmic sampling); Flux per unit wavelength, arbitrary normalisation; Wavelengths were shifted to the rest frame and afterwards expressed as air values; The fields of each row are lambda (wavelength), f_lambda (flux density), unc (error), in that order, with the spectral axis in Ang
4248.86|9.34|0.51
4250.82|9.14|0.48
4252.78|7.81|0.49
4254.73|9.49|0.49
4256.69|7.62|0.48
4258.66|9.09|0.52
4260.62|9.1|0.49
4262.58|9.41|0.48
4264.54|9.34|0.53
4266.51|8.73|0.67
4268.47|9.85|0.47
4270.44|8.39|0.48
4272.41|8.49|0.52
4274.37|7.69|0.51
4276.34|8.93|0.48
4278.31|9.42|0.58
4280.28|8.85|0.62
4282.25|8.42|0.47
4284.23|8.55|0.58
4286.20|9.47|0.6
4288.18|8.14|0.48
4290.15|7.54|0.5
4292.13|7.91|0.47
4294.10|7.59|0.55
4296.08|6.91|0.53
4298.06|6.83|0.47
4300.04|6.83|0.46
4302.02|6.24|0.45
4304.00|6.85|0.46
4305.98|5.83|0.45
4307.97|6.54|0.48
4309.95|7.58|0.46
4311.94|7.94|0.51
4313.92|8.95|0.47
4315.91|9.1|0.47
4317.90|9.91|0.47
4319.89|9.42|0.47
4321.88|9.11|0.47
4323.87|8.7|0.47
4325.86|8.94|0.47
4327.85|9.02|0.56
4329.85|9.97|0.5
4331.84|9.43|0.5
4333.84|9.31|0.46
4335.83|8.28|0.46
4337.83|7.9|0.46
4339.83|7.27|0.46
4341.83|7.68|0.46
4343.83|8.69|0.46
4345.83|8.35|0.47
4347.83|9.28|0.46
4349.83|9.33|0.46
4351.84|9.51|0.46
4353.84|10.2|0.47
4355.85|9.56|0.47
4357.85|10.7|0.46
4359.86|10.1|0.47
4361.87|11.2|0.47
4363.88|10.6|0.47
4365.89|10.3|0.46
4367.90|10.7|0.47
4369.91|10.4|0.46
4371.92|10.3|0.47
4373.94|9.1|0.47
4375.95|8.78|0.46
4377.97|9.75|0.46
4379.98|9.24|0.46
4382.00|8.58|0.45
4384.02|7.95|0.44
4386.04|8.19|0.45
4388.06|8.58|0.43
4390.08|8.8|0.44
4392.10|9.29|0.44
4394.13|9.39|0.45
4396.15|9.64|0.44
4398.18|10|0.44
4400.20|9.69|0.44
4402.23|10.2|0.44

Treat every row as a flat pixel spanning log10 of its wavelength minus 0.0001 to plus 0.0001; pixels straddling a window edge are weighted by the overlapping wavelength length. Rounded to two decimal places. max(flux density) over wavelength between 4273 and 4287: 9.47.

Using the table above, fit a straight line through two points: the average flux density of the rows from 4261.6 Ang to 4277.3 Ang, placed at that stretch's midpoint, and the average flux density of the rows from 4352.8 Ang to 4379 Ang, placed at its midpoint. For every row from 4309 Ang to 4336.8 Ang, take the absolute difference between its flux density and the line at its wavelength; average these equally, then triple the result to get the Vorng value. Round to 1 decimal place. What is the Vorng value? 2.1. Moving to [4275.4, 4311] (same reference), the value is 4.7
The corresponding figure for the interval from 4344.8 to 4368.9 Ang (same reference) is 1.7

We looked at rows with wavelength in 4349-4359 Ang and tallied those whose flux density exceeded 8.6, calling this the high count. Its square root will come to 2.2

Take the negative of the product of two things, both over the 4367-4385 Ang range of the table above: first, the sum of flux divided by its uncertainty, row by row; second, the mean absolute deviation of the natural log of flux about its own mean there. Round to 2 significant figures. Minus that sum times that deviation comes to -15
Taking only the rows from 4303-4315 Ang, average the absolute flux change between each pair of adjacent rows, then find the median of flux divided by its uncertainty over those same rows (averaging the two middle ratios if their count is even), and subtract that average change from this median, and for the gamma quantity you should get 14.4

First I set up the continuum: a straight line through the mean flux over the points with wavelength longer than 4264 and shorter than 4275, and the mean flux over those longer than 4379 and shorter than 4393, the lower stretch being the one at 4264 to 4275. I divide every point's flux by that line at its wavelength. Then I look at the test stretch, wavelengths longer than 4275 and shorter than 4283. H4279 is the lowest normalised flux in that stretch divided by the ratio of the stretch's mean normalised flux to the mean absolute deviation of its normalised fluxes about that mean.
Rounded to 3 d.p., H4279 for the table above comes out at 0.029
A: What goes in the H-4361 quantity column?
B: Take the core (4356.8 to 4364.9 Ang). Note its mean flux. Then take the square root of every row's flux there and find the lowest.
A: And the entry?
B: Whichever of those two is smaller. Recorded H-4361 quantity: 3.18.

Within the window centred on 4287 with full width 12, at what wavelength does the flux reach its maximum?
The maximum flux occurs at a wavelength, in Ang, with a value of 4286.20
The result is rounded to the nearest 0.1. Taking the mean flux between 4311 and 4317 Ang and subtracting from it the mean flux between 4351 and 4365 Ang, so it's -1.6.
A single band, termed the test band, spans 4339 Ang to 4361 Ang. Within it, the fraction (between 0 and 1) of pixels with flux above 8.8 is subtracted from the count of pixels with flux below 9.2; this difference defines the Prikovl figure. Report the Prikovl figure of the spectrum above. 3.4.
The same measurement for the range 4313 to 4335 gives 5.1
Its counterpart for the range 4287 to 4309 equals 11.0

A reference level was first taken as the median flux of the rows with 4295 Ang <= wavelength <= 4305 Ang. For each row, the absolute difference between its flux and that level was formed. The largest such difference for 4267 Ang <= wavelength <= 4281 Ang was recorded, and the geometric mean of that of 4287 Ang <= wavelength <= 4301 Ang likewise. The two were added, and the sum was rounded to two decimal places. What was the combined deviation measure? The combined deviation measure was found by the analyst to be 3.02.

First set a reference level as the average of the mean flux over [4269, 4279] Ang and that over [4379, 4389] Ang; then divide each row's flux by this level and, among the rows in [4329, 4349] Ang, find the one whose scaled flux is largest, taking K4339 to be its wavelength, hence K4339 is 4329.85 Ang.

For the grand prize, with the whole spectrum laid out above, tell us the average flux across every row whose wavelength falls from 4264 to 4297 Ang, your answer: 8.5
